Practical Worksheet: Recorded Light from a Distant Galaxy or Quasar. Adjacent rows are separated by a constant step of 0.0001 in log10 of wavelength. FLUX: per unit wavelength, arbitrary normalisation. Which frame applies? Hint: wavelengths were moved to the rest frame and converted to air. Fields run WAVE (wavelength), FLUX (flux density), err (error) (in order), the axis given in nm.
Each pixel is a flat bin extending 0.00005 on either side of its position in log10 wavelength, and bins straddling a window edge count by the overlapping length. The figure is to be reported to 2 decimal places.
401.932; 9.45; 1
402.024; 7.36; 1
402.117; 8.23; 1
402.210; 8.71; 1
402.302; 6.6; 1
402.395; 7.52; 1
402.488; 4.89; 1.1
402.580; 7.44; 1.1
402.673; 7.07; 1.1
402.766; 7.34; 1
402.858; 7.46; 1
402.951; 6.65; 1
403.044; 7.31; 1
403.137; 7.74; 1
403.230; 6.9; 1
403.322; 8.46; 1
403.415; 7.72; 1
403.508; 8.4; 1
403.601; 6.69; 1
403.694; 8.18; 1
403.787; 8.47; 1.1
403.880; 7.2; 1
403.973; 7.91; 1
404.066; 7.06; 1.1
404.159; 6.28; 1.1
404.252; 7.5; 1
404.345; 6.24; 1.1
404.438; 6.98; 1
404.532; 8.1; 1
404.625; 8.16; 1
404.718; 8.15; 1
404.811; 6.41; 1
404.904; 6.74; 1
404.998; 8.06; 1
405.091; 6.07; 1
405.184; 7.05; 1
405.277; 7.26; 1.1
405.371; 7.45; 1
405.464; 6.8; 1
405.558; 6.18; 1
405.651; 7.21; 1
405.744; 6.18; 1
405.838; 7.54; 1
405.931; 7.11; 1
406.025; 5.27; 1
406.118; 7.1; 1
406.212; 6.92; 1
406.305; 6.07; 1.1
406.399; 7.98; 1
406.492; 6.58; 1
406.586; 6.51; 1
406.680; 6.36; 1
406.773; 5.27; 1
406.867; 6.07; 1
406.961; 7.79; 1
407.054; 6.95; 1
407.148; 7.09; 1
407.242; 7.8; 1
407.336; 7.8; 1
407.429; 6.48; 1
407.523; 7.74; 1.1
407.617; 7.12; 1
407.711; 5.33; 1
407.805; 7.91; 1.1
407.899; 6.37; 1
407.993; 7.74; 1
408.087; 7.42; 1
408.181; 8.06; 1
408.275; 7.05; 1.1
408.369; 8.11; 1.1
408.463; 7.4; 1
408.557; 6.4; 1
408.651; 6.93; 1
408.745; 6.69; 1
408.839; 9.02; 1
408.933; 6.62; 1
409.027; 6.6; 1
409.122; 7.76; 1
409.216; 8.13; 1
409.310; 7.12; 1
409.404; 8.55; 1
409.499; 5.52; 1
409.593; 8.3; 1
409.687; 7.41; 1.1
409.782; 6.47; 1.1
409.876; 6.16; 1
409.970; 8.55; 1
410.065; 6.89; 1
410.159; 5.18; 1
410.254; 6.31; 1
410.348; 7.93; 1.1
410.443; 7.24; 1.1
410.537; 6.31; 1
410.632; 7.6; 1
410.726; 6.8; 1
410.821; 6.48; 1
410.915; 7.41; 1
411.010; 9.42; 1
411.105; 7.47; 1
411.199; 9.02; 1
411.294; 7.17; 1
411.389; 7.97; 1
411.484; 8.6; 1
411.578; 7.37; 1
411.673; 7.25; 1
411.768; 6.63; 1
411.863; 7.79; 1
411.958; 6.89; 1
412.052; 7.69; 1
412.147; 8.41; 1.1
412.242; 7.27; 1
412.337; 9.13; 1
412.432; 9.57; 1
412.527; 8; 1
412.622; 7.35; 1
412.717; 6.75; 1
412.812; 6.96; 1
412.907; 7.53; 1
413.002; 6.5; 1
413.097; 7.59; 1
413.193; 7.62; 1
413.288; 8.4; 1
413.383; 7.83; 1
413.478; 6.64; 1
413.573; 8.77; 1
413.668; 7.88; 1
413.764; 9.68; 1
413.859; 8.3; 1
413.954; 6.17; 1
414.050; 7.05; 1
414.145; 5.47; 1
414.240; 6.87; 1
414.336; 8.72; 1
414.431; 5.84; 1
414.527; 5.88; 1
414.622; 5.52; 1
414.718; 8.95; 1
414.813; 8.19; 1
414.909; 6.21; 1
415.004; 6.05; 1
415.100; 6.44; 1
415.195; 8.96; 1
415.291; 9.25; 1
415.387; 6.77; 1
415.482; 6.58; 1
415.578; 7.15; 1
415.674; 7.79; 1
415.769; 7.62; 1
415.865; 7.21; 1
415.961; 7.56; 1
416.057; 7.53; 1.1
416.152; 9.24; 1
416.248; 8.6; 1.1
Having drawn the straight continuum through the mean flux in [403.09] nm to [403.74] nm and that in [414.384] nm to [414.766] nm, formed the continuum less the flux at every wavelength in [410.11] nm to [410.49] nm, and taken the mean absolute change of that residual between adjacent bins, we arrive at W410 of 1.15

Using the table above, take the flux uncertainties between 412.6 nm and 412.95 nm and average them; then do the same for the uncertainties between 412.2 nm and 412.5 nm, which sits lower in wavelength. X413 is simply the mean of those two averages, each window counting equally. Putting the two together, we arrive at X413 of 1.00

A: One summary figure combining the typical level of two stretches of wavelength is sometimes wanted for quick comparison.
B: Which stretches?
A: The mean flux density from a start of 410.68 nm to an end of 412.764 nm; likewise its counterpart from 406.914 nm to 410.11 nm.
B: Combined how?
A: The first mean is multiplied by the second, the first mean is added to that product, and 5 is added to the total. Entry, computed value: 69.1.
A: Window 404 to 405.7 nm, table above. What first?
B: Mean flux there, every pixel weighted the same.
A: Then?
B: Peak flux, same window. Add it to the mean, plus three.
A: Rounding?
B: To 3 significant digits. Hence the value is 18.3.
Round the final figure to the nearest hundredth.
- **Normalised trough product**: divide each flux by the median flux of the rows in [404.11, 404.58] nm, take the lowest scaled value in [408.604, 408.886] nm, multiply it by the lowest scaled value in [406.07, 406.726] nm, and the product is 0.83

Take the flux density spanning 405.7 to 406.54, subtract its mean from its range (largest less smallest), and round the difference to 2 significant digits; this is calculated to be -4.0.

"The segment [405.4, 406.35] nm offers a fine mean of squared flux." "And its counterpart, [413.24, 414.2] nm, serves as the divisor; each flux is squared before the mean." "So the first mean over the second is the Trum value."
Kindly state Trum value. 0.75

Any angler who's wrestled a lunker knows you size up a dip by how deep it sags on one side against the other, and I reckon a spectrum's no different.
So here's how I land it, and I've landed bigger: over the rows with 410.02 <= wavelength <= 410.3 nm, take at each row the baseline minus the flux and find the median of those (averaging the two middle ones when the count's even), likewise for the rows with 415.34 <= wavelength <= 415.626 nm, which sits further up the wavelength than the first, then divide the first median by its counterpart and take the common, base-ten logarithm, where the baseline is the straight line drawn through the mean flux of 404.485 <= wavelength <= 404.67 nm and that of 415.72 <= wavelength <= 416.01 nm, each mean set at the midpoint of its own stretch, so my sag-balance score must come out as 0.31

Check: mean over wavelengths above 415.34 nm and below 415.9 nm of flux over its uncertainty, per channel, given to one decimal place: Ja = 7.2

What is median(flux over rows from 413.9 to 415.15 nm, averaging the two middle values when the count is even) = 6.21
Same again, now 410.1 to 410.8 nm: 6.80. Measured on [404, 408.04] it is 7.05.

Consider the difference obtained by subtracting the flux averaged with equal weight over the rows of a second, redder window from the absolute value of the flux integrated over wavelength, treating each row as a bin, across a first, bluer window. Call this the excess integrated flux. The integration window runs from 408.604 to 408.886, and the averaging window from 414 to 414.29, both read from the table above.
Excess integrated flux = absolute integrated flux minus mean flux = -4.3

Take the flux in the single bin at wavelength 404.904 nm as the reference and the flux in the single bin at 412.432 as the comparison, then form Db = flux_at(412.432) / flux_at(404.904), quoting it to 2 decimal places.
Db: 1.42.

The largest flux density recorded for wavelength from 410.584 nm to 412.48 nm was 9.57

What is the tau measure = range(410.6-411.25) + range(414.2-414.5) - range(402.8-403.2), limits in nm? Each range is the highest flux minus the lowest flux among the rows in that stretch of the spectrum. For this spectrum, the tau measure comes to 4.7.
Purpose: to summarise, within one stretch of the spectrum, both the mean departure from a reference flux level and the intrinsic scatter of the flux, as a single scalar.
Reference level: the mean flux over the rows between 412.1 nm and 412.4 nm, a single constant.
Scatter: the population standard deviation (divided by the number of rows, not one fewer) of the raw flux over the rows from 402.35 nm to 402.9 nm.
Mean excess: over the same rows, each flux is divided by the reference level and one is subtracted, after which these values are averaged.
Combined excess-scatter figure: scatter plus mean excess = 0.77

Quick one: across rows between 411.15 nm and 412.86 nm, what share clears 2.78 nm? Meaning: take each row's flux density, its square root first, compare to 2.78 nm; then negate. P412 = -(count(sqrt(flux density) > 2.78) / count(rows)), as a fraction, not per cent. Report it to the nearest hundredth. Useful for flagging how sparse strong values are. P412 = -0.44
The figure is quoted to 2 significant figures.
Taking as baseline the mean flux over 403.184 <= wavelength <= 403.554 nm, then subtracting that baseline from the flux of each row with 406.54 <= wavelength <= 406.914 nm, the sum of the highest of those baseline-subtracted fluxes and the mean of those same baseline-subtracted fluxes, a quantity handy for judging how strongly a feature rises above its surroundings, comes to -3.2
